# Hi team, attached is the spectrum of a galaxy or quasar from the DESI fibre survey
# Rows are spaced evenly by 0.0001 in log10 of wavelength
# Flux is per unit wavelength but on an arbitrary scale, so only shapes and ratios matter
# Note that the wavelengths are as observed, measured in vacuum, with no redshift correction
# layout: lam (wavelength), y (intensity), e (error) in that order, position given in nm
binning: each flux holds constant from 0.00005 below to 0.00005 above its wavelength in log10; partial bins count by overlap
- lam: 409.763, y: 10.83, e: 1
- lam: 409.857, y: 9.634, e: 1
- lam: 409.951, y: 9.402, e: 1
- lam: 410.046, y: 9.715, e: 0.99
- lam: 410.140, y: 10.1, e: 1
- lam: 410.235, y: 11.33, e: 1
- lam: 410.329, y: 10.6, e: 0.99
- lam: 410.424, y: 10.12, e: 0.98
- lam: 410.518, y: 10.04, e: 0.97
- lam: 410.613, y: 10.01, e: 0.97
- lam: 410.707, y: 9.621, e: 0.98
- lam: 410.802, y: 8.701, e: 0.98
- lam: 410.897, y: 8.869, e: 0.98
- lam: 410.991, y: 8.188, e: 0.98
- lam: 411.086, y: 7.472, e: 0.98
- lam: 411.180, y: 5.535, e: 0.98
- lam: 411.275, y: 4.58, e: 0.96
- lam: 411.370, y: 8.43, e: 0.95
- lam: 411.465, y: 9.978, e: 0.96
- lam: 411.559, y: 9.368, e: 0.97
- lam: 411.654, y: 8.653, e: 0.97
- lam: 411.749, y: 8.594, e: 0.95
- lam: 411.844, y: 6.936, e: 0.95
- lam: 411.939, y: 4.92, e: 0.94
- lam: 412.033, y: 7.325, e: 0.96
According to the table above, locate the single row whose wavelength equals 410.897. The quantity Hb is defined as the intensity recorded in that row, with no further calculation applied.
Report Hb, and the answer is 8.869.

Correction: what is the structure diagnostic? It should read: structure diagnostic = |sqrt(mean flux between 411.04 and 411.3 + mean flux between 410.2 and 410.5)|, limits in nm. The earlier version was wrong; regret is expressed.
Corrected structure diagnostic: 4.07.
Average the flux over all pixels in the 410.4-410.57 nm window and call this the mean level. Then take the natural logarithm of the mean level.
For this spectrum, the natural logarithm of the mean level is 2.31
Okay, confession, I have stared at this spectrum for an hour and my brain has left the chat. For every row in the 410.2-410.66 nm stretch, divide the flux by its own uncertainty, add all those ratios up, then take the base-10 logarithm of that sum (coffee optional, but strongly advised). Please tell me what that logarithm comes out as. 1.72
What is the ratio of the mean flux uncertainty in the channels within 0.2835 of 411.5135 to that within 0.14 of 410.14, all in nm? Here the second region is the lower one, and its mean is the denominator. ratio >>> 0.963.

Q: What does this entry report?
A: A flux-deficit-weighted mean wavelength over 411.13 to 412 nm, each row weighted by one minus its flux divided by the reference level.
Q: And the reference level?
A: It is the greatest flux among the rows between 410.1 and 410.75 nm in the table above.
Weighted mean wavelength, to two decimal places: 411.55 nm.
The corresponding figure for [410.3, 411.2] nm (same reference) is 410.91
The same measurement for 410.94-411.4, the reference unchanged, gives 411.19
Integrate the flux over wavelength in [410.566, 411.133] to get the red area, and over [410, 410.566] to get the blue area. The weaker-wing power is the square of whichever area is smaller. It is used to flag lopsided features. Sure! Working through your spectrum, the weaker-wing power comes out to 25.0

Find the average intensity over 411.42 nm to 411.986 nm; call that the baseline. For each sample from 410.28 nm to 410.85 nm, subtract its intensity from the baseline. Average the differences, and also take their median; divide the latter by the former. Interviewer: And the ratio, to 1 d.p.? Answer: 1.1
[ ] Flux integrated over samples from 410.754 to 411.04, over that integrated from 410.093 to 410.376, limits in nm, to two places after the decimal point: 0.81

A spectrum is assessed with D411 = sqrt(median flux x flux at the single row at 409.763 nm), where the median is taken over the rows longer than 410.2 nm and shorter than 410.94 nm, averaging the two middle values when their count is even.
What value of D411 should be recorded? 10.4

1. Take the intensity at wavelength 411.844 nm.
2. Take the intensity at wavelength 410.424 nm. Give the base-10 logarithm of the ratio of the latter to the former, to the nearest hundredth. 0.16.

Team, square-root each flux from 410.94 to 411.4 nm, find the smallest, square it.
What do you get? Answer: 4.6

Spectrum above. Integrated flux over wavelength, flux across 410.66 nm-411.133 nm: 4.05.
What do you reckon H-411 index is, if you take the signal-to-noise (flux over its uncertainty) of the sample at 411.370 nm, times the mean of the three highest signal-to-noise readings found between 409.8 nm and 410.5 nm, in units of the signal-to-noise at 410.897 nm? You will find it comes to 11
